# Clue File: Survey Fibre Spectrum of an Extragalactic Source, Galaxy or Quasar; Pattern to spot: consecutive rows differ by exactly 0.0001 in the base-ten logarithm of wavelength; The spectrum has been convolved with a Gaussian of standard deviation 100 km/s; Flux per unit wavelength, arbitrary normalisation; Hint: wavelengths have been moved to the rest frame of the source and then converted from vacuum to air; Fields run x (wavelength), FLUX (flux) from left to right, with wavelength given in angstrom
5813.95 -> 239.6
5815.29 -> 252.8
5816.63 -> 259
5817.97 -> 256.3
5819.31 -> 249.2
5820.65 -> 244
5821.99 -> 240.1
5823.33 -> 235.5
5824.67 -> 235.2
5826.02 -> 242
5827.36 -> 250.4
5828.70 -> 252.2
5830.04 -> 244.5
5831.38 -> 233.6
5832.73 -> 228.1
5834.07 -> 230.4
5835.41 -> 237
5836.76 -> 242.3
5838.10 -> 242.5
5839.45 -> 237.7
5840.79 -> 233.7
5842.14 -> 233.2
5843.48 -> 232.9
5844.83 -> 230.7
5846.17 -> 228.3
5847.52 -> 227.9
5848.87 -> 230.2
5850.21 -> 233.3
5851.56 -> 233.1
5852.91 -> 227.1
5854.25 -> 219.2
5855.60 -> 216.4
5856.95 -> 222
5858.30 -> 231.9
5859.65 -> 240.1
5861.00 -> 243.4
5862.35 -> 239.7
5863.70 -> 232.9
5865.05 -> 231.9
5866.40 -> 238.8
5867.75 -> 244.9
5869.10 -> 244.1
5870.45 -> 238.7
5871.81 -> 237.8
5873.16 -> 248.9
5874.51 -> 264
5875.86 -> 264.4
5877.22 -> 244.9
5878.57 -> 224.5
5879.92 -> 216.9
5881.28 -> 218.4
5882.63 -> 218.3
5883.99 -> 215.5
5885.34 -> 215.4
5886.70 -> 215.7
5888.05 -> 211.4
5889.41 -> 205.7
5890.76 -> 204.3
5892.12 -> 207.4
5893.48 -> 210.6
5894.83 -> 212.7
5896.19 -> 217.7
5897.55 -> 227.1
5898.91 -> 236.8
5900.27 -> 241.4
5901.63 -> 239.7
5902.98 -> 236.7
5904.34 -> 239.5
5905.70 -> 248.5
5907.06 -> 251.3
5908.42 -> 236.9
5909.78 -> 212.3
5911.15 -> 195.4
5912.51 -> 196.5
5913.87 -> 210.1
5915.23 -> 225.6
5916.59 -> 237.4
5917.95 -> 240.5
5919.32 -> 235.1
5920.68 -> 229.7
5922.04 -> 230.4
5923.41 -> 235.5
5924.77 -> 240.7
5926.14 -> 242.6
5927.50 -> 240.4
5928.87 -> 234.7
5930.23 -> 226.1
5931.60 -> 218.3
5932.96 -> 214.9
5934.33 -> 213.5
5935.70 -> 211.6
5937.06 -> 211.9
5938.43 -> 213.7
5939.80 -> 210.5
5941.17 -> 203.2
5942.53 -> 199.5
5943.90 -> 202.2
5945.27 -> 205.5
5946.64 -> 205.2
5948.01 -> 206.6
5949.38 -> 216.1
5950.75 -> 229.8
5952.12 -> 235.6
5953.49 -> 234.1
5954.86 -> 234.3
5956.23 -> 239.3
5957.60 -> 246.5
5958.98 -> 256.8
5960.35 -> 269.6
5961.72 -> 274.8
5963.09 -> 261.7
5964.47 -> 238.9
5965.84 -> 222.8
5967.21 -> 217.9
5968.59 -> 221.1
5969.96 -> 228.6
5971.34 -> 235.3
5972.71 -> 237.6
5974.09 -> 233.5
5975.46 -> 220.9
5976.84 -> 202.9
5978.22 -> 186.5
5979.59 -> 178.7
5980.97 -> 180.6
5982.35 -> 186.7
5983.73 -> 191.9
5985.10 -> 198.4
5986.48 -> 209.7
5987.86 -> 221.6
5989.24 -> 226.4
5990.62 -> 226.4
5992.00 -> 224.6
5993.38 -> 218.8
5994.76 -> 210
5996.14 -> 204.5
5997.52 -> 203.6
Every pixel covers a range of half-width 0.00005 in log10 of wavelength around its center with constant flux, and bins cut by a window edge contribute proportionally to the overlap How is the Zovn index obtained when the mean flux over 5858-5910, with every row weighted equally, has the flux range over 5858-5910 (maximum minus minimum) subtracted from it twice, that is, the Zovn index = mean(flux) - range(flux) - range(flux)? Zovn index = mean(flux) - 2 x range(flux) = 111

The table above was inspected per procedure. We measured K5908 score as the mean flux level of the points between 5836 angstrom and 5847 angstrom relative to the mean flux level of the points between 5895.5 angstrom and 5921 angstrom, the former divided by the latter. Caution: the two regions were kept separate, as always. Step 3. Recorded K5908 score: 1.025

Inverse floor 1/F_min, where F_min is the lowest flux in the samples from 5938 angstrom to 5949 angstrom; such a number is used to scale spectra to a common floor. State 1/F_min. 0.0050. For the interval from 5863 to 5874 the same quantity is 0.0043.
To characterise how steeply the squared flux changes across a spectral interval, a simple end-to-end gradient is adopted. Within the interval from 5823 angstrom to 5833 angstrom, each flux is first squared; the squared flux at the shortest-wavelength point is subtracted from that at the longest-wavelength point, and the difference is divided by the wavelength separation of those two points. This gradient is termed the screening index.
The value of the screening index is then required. -365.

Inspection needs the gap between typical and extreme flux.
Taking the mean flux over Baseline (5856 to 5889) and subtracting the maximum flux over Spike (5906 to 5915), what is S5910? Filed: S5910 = -18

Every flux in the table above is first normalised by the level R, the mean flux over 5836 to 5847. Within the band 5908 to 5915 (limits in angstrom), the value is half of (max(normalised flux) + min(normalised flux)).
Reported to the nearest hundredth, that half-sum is 0.92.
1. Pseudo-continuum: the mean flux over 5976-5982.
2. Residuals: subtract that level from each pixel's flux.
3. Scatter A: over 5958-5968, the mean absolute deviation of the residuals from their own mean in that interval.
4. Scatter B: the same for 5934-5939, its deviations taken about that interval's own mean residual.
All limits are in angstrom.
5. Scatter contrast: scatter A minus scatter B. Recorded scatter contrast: 18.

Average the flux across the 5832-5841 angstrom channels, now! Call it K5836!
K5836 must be 236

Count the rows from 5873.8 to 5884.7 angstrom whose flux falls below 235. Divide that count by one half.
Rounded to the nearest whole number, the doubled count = 10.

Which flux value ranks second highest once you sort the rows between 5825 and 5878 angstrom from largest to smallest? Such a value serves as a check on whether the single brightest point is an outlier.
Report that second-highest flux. 264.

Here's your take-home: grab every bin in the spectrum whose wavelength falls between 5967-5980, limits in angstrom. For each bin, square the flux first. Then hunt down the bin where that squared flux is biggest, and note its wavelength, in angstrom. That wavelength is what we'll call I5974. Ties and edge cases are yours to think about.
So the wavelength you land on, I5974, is 5972.71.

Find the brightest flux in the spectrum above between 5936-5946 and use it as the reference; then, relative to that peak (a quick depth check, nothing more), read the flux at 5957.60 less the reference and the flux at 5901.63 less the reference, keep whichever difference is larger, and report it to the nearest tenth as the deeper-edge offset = 32.8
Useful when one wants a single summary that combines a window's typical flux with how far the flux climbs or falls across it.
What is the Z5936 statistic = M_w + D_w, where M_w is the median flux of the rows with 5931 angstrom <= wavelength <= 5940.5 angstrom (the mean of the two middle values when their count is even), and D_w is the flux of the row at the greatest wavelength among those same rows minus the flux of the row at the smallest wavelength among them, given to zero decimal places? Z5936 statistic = 206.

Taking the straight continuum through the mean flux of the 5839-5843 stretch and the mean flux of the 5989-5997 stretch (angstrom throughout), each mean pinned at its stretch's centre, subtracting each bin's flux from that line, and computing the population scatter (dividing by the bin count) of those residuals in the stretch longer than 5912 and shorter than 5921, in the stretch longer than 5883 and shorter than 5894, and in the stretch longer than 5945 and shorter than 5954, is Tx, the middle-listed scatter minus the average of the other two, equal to -10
